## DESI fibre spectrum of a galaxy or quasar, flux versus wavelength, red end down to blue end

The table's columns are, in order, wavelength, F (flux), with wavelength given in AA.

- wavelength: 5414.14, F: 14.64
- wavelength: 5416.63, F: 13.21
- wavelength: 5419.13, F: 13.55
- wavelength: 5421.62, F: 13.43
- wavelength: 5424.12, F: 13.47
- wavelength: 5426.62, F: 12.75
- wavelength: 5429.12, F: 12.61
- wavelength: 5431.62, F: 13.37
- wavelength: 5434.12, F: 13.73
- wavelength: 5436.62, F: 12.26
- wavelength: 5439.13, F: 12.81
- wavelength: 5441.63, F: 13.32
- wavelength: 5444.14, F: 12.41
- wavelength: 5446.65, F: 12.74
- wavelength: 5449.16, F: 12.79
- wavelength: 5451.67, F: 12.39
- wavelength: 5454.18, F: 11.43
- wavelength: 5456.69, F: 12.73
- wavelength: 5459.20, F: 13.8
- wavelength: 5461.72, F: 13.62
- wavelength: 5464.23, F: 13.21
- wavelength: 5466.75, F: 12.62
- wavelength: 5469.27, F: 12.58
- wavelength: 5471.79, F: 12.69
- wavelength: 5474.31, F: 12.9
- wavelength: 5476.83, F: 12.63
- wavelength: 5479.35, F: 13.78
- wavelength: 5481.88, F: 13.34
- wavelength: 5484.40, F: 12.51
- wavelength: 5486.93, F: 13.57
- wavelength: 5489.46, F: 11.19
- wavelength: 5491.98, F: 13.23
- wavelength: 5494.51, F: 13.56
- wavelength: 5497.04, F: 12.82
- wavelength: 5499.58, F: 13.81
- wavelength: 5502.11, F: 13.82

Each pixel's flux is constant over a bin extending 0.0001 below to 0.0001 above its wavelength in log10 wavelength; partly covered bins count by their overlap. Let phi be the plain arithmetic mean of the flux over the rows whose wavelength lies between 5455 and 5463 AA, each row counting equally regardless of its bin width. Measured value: 13.4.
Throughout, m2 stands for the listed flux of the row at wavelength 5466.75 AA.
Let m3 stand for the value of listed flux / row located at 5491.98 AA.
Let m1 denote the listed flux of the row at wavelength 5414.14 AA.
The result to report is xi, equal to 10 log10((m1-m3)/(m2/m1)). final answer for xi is 2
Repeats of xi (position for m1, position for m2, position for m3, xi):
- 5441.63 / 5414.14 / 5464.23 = -10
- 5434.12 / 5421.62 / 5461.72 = -9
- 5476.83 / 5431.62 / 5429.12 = -17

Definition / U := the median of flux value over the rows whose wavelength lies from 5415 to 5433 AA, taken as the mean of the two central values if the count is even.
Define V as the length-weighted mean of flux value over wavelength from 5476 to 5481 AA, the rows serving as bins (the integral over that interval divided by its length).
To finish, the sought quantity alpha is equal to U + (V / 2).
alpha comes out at 20.0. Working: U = 13.4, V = 13.3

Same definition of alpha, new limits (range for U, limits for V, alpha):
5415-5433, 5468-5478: 19.7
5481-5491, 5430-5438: 19.5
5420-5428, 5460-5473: 19.9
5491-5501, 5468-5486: 19.9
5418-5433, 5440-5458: 19.7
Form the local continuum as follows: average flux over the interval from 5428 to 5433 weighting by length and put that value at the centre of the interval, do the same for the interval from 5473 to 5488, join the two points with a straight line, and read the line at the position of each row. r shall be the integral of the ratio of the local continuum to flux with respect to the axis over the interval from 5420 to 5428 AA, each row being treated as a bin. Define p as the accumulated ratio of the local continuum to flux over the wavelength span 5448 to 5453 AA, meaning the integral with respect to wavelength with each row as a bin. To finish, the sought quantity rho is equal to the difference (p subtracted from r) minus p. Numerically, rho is -3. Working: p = 5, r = 8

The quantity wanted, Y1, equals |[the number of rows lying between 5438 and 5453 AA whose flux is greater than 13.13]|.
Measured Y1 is 1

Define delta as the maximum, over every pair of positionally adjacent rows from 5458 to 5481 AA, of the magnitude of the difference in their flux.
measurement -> 1.15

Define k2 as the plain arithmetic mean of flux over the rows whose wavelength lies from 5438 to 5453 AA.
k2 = 12.7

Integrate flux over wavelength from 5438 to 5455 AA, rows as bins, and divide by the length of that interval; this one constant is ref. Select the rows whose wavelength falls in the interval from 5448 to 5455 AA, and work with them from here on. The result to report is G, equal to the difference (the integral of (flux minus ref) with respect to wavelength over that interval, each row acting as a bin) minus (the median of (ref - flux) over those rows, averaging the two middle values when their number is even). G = -2.6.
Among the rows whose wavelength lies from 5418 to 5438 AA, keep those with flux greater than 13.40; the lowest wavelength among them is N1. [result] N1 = 5419.13 AA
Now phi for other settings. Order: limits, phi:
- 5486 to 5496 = 12.9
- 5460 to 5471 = 13.0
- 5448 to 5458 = 12.3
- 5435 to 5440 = 12.5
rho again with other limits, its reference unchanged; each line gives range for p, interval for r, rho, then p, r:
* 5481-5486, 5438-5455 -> 8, 5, 18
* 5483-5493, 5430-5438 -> -13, 10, 8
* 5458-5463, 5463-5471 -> -1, 5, 8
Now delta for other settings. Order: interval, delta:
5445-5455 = 0.96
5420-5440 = 1.47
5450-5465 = 1.30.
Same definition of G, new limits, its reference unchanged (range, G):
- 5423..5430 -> 2.8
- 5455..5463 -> 6.6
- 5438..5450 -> 3.0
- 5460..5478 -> 6.1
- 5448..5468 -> 5.0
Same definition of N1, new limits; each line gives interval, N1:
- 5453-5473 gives 5459.20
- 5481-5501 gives 5486.93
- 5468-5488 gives 5479.35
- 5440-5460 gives 5459.20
